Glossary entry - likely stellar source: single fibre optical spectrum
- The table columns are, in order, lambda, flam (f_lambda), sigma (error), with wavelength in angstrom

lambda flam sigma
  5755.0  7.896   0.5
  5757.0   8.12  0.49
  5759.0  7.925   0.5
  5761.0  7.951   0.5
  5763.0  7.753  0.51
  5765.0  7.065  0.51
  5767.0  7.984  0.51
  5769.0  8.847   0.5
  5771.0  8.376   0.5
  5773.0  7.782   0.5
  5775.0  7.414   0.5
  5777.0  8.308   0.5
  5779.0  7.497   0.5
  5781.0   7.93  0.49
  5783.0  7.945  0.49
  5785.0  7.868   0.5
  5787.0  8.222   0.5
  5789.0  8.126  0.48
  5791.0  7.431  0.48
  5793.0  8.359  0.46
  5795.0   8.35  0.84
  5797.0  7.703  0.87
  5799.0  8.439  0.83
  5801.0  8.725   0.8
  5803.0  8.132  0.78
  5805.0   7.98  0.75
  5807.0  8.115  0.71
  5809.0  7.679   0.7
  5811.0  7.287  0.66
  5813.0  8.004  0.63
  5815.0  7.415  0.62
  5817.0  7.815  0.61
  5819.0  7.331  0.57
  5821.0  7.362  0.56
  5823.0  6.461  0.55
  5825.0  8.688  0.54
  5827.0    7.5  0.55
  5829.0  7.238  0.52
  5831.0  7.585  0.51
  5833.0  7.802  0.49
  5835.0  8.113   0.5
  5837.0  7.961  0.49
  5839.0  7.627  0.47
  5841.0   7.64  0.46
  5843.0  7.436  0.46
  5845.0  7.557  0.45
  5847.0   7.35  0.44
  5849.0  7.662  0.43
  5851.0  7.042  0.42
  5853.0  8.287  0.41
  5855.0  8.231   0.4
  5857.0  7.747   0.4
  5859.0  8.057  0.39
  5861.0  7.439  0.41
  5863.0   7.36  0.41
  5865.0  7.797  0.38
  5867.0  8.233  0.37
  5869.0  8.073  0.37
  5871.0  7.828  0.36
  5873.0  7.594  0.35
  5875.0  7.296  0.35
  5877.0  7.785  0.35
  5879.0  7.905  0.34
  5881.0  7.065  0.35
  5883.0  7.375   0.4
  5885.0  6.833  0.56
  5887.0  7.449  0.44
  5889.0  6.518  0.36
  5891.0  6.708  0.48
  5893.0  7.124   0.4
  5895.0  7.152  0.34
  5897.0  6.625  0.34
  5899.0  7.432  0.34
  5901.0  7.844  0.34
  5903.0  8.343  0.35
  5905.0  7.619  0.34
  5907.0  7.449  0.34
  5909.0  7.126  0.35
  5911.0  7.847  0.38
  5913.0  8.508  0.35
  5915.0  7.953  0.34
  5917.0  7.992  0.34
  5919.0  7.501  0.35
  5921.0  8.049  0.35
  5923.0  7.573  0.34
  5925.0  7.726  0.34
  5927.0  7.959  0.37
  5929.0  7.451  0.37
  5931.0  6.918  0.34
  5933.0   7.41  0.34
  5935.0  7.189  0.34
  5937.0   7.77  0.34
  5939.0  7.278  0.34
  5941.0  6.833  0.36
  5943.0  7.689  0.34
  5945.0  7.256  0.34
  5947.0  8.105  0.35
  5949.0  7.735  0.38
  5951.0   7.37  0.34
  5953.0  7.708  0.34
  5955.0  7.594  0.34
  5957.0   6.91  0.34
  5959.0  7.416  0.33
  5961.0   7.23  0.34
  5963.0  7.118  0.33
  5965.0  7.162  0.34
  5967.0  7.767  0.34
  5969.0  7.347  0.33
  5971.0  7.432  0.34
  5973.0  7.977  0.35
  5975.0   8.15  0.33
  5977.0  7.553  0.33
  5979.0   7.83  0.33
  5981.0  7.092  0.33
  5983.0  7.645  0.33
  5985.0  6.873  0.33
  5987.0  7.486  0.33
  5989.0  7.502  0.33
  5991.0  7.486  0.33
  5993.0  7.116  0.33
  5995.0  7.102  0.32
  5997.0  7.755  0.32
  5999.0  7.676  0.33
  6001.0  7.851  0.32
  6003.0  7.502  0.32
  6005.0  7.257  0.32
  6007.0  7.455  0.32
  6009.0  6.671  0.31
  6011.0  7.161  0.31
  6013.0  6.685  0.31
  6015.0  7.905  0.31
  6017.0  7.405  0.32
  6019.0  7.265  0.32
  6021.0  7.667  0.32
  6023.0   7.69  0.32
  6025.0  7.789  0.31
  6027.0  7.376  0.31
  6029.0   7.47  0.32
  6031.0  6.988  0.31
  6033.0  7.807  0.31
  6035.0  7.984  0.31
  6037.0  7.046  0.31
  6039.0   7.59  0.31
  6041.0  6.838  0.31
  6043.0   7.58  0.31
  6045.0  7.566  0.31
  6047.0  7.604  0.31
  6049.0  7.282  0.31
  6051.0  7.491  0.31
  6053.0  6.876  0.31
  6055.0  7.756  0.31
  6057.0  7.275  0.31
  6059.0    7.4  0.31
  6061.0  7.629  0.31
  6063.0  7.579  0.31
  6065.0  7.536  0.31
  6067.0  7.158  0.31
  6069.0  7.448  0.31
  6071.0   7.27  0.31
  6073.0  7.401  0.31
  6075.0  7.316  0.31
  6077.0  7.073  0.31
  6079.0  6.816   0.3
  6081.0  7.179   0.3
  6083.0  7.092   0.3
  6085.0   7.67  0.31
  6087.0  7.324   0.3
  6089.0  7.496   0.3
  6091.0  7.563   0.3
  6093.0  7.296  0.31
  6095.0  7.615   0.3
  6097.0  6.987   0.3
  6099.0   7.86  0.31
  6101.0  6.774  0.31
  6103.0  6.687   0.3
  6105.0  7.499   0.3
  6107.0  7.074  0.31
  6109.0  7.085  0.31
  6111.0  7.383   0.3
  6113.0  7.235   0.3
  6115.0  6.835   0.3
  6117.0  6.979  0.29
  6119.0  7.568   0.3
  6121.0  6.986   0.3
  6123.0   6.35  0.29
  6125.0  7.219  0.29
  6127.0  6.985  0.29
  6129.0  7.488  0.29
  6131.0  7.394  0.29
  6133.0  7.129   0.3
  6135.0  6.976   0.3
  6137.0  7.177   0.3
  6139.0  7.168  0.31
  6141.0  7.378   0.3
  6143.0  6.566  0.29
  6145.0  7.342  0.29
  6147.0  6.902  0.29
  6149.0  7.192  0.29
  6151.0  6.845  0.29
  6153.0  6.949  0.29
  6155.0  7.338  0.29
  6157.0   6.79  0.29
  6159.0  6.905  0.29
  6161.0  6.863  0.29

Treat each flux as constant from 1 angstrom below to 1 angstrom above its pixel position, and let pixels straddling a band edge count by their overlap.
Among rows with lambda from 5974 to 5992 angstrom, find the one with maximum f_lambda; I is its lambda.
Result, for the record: 5975.0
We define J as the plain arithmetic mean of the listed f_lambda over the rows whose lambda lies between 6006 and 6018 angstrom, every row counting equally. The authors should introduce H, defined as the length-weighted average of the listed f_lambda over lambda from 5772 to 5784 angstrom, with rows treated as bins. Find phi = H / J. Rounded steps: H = 7.8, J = 7.2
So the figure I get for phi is 1.08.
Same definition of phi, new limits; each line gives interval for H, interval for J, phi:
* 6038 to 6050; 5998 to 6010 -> 1.00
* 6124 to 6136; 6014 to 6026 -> 0.94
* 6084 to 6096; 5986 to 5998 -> 1.01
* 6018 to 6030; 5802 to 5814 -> 0.96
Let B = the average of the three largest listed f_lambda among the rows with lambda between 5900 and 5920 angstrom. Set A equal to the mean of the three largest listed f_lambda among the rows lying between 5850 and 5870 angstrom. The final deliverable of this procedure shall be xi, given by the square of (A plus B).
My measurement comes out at 273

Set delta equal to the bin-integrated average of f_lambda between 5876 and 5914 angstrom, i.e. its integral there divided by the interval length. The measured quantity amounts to 7.4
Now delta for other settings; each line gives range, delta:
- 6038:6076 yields 7.4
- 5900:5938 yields 7.7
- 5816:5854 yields 7.6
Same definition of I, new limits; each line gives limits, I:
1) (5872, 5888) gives 5879.0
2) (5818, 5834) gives 5825.0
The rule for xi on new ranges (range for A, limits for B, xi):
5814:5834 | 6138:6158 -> 239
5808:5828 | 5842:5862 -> 268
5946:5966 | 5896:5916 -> 260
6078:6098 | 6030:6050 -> 238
